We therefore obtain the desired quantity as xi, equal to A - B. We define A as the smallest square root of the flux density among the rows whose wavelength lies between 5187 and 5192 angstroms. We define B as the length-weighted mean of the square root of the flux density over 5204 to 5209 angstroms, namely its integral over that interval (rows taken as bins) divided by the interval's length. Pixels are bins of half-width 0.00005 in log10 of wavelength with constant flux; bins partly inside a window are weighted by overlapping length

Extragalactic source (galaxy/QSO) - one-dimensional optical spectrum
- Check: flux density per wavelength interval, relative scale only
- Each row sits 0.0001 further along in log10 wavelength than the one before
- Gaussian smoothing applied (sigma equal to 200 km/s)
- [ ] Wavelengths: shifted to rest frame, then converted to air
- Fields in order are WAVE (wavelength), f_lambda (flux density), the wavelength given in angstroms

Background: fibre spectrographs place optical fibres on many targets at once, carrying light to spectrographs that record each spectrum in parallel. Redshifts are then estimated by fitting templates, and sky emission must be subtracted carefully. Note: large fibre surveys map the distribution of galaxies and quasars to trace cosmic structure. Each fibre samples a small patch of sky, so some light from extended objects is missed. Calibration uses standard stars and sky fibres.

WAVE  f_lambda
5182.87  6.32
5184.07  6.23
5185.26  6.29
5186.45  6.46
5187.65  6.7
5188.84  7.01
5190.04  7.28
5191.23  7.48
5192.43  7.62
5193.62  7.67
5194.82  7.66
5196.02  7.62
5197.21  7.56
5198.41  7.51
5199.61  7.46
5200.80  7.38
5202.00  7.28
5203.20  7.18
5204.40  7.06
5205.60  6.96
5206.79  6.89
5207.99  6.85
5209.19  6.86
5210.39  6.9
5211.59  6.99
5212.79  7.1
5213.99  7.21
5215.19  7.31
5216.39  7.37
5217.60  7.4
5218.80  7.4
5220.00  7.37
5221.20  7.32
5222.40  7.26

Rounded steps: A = 2.59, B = 2.64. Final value -0.05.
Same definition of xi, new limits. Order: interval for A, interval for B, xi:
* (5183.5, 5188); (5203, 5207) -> -0.16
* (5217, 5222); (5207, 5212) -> 0.08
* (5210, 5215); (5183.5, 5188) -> 0.09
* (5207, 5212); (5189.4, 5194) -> -0.12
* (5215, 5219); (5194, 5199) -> -0.05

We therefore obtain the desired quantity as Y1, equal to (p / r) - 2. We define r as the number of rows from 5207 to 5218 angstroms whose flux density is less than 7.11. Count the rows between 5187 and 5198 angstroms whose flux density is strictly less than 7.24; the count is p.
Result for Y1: -1.6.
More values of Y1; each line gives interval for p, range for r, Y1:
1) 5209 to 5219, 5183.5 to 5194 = -1.0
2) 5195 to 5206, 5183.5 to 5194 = -1.4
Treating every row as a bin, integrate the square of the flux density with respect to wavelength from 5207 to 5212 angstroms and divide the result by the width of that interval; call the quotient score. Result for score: 48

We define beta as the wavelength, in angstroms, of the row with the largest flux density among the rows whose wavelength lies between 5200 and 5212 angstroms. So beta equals 5200.80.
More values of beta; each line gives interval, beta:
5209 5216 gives 5215.19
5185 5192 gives 5191.23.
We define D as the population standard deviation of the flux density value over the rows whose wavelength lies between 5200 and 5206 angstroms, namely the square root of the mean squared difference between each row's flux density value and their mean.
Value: 0.15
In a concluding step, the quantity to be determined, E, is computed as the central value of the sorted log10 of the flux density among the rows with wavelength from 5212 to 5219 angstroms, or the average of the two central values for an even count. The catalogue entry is 0.866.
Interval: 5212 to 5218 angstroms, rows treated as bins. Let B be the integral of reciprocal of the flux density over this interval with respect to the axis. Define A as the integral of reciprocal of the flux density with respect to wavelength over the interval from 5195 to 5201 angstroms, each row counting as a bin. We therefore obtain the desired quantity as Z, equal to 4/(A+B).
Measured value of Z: 2.46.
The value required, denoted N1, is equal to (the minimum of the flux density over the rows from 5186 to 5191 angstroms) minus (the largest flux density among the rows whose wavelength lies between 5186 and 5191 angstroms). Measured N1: -0.82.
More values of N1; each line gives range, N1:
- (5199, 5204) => -0.28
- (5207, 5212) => -0.14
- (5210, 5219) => -0.50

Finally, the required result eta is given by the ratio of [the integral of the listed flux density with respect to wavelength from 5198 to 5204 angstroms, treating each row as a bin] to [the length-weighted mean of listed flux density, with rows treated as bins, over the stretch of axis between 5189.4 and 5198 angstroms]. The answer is 5.8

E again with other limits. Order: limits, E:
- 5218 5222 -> 0.867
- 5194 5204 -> 0.874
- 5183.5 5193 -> 0.836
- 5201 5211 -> 0.841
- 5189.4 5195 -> 0.882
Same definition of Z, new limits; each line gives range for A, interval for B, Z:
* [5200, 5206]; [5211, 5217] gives 2.40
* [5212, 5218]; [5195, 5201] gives 2.46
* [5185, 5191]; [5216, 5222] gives 2.36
